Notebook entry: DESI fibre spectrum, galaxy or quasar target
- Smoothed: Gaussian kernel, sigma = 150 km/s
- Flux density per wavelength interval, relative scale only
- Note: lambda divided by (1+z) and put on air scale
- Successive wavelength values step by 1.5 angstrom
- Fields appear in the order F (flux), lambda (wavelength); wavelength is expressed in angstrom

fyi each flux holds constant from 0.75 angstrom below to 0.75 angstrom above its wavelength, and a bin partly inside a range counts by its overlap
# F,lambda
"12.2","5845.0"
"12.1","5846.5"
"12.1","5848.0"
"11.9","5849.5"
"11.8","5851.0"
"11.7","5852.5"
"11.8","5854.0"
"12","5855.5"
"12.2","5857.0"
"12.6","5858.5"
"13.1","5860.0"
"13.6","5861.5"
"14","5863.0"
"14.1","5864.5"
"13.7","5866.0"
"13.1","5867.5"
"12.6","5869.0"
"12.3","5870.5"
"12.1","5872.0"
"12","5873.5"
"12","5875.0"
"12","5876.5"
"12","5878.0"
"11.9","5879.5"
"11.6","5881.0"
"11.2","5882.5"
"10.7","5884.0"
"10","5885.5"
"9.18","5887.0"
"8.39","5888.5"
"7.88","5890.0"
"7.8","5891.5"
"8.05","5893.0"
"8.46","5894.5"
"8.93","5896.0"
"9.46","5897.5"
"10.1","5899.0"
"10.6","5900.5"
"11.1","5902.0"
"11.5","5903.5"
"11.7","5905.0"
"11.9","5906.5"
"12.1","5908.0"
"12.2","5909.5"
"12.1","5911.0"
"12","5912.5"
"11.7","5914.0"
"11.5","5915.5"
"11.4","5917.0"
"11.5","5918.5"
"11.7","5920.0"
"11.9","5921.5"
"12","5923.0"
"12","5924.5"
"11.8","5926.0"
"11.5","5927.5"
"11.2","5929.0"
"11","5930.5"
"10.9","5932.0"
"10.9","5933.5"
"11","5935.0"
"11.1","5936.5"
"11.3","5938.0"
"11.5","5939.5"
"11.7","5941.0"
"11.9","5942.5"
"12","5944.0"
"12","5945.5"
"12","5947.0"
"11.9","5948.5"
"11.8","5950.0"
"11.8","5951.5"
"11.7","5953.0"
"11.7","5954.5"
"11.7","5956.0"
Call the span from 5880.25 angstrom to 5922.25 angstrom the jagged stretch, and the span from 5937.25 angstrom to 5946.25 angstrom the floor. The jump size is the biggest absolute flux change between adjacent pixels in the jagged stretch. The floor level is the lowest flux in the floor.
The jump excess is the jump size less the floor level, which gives -10.5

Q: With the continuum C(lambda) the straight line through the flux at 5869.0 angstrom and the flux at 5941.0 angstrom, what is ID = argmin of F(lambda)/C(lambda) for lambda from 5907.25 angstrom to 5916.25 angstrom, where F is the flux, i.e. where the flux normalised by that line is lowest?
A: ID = 5915.5 angstrom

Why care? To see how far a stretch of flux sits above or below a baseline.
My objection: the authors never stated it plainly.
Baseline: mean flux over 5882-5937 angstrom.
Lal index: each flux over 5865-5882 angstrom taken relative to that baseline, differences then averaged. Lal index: 1.5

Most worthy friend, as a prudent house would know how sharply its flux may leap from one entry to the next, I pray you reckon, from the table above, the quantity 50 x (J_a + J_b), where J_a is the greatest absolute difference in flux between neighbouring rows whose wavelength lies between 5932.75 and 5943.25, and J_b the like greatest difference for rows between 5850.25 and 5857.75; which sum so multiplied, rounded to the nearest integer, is 20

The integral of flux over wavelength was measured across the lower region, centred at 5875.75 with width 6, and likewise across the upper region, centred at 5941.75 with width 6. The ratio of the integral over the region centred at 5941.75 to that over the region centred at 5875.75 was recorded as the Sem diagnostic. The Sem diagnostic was 0.98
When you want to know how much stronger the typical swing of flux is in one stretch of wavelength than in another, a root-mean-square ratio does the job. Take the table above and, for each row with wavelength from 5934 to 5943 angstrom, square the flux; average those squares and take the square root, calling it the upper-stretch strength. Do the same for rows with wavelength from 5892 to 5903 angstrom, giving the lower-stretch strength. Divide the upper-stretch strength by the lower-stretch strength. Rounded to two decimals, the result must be 1.19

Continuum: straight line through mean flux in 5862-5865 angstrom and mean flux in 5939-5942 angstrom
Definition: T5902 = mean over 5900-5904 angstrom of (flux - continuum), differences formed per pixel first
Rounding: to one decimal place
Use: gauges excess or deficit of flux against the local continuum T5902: -1.8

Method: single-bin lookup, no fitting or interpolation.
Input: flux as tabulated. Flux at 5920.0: 11.7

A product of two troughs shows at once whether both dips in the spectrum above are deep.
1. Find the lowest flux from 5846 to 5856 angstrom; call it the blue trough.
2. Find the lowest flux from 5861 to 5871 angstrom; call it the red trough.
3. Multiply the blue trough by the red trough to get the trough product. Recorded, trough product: 144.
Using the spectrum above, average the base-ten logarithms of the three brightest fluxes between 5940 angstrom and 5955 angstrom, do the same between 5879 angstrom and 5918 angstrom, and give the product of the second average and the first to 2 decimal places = 1.17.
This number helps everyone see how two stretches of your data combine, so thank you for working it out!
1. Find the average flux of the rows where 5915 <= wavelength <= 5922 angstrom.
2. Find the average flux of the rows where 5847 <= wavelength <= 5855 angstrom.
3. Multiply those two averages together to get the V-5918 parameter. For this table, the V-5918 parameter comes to 138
